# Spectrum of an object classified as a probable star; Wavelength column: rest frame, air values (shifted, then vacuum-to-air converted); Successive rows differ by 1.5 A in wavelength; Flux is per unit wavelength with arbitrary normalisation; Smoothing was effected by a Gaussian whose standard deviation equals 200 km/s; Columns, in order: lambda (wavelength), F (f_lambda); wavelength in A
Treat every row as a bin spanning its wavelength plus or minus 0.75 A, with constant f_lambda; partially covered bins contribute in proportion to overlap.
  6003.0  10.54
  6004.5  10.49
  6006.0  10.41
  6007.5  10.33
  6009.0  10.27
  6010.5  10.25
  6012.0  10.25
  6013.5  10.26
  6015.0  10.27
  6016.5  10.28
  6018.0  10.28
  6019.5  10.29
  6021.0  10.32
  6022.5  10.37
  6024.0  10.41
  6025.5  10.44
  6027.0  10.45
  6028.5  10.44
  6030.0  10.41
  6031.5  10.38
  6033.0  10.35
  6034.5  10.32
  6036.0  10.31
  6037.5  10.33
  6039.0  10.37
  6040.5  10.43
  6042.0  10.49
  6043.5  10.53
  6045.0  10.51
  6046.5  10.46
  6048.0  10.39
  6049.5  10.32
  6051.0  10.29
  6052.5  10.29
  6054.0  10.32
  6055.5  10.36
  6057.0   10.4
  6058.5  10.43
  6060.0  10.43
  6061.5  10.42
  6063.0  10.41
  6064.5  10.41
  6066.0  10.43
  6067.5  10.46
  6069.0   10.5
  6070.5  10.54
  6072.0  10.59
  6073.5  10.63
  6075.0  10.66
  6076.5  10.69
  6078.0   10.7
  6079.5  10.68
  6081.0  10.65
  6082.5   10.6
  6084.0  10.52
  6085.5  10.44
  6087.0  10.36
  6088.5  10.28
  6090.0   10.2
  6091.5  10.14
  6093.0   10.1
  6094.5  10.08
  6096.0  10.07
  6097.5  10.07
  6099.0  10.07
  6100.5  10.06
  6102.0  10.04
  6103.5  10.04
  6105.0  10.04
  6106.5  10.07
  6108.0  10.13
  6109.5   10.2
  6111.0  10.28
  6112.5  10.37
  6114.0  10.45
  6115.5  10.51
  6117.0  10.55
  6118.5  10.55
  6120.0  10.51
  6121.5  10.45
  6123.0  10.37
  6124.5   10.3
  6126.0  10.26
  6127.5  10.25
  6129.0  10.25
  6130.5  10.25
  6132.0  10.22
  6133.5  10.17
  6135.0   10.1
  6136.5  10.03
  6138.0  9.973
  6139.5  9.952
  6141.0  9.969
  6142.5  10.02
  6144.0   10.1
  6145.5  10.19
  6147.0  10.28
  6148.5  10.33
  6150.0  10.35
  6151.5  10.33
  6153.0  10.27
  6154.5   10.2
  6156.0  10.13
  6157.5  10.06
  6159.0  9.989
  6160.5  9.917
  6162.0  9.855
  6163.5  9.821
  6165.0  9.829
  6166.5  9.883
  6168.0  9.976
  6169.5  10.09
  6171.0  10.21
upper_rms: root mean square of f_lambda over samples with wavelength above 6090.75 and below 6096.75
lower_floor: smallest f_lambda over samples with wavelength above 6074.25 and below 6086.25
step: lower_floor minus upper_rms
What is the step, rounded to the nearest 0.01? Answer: 0.34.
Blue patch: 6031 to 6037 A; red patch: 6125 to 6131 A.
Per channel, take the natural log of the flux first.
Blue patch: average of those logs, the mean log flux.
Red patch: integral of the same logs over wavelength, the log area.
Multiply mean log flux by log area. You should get 32.6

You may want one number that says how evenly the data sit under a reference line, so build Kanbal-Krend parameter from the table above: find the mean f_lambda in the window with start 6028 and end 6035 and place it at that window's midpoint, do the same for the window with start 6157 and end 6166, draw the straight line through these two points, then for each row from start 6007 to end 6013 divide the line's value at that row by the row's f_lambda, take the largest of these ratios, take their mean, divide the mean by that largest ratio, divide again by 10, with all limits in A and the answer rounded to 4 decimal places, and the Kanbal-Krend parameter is 0.0998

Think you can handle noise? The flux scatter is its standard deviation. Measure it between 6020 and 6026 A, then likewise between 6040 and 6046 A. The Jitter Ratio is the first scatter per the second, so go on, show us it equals 1.2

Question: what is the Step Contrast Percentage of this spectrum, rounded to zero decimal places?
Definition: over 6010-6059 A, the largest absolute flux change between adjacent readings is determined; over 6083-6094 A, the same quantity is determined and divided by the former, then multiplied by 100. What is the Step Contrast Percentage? 114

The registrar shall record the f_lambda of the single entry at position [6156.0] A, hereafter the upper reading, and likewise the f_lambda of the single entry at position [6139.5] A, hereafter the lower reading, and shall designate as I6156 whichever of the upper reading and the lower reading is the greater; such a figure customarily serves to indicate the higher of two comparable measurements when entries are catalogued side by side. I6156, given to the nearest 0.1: 10.1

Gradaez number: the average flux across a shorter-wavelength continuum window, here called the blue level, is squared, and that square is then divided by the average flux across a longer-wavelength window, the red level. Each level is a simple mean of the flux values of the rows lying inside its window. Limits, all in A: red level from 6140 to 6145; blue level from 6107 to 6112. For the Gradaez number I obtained 10.4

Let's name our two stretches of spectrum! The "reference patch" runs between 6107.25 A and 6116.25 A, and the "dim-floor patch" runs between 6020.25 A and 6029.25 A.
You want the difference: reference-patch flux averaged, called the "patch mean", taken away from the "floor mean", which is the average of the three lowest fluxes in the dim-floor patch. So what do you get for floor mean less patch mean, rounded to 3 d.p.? 0.043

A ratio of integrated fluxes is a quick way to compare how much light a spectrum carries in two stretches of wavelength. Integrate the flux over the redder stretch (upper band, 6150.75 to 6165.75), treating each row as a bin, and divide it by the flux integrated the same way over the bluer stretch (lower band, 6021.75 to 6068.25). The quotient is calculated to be 0.31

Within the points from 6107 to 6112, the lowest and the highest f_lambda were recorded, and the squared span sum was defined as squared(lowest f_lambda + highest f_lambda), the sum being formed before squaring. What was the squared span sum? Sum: 417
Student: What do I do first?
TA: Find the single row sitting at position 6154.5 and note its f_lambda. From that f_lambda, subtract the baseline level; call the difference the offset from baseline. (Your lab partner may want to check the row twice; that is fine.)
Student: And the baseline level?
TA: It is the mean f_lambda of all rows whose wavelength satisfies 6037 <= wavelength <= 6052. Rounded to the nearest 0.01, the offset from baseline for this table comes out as -0.21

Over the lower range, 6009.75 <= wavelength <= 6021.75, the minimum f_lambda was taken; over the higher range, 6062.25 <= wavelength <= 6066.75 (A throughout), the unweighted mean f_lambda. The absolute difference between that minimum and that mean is 0.17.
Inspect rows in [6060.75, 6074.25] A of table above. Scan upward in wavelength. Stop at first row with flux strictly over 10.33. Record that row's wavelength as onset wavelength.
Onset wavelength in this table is 6061.5 A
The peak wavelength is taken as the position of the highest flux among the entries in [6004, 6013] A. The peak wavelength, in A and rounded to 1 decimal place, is 6004.5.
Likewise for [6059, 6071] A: 6070.5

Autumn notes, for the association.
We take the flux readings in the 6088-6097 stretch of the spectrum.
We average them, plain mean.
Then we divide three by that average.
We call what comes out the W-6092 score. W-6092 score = 0.296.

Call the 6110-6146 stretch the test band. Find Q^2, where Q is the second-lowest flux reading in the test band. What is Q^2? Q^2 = 99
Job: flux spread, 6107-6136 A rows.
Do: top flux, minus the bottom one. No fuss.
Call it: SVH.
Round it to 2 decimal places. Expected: 0.45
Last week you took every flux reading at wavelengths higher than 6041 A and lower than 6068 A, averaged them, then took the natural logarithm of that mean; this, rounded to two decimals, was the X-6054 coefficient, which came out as 2.34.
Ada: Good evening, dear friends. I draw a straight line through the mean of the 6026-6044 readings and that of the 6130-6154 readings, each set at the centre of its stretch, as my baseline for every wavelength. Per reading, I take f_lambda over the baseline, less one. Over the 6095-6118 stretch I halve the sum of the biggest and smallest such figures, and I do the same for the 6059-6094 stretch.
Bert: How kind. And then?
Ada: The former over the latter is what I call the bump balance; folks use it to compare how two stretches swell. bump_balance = 0.6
